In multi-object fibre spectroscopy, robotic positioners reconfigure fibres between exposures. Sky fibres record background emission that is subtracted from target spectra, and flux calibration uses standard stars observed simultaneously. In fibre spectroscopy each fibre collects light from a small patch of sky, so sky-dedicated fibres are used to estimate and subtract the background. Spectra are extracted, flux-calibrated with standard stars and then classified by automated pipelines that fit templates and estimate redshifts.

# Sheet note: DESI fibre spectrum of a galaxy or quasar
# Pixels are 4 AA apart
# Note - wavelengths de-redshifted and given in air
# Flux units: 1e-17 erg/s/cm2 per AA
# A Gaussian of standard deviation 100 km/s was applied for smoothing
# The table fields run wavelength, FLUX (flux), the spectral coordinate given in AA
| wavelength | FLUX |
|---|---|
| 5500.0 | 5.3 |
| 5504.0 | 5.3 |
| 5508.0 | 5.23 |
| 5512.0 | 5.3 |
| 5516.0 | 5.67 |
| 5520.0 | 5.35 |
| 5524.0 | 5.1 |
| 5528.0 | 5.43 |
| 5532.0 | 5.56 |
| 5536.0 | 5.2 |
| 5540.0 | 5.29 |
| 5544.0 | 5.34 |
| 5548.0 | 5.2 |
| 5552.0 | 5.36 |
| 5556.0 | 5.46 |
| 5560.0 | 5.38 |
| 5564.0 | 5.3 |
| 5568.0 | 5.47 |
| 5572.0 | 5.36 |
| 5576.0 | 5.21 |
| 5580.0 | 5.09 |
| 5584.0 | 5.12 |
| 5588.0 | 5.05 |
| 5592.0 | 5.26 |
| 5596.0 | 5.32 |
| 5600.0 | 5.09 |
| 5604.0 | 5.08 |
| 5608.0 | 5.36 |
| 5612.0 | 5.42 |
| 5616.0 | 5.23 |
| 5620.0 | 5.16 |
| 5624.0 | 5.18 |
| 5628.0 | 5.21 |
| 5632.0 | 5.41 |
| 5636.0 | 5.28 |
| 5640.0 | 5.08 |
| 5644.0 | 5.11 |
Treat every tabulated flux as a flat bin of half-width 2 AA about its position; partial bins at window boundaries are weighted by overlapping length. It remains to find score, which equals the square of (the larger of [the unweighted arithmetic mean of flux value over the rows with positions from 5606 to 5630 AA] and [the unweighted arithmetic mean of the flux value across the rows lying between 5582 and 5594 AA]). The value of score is 27.7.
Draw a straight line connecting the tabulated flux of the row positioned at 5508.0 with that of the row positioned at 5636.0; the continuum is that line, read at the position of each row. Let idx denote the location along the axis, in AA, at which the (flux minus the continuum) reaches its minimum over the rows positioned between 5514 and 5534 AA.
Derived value 5524.0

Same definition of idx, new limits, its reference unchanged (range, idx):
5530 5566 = 5548.0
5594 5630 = 5604.0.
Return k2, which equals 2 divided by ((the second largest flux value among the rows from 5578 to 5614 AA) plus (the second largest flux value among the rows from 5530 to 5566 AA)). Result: 0.185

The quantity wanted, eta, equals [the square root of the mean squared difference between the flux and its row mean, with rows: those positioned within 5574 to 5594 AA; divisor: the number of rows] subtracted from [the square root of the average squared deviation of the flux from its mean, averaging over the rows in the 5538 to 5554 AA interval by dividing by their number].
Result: -0.016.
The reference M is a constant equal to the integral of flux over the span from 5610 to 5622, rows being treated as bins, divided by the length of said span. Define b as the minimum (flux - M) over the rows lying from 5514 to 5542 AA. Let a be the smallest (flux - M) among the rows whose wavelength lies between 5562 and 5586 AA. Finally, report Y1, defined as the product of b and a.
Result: 0.031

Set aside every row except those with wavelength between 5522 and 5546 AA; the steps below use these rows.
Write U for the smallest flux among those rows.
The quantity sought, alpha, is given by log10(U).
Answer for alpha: 0.708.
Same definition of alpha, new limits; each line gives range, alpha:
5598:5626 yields 0.706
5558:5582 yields 0.707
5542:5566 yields 0.716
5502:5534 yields 0.708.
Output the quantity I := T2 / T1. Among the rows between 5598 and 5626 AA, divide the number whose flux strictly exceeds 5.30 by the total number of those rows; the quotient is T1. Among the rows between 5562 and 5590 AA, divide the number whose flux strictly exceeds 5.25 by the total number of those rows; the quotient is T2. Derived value 1.50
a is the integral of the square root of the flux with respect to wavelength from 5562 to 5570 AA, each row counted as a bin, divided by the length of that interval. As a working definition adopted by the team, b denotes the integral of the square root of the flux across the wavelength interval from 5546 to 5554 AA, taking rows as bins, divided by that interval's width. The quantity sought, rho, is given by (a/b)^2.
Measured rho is 1.02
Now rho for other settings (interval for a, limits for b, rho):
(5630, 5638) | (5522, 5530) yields 1.02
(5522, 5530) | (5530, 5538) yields 0.98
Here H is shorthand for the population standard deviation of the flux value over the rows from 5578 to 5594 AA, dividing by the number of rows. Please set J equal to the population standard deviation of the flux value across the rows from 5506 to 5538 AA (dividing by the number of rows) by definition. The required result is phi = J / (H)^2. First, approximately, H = 0.08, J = 0.18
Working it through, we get 29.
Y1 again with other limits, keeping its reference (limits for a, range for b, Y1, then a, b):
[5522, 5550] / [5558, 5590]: 0.037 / -0.170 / -0.22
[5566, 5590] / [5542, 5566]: 0.015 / -0.220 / -0.07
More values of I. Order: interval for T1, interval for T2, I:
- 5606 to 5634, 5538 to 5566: 2.00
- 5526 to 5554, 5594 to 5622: 0.75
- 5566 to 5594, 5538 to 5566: 3.00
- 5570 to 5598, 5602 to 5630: 1.00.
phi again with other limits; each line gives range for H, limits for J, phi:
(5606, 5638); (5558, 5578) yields 9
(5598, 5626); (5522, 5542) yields 11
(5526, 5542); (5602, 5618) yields 7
